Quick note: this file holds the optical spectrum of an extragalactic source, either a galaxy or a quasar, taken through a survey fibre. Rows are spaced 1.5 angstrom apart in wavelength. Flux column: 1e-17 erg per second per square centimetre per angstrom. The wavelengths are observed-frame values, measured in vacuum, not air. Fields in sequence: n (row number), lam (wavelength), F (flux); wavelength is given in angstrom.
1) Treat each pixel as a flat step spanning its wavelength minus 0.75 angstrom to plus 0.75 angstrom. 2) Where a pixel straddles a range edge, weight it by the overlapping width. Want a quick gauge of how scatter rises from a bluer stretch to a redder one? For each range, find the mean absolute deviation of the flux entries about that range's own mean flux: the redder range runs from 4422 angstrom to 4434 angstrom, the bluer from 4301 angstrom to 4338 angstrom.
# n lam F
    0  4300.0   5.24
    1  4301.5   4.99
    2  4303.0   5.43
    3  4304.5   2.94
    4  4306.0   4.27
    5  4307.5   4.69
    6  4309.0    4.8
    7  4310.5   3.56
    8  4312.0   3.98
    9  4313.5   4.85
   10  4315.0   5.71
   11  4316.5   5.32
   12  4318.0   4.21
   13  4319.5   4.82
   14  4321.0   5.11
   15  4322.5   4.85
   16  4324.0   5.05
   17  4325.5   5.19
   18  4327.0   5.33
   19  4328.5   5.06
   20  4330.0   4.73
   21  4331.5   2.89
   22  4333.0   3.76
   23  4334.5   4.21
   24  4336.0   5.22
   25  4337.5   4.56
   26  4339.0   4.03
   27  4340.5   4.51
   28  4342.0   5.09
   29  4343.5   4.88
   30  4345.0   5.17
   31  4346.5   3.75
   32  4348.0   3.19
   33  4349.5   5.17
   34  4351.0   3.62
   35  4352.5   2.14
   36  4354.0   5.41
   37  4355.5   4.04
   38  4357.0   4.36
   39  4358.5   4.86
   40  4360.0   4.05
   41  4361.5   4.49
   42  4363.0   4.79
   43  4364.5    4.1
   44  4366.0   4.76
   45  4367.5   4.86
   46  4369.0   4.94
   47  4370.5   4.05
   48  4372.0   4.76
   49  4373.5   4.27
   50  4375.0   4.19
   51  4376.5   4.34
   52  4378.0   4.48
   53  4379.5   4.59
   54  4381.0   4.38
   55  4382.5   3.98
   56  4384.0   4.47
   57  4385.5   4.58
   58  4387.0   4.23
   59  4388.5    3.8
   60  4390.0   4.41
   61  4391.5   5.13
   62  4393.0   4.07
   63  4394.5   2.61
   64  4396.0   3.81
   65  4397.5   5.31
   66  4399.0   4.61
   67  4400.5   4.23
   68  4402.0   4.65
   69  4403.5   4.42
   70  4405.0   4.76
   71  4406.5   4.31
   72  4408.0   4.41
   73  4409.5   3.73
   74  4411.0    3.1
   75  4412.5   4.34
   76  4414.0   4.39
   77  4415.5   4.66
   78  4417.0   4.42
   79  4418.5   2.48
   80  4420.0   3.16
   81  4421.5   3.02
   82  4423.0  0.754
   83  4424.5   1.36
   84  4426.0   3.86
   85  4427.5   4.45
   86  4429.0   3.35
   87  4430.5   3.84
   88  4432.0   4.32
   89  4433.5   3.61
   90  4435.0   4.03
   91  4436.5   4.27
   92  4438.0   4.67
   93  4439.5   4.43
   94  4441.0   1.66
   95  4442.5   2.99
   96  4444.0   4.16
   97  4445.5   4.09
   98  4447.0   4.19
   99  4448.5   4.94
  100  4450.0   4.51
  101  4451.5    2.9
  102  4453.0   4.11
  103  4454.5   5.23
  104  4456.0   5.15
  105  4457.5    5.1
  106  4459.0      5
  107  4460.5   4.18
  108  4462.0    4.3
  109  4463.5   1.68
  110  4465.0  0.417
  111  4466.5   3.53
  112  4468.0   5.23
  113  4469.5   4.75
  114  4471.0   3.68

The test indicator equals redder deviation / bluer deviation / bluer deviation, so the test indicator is 3.2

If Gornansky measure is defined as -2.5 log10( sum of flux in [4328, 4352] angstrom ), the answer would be -4.61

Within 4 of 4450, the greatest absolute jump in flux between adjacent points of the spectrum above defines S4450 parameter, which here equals 1.6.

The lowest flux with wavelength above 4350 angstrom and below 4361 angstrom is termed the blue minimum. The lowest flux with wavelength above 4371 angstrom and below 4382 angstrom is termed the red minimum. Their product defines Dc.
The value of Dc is 9.0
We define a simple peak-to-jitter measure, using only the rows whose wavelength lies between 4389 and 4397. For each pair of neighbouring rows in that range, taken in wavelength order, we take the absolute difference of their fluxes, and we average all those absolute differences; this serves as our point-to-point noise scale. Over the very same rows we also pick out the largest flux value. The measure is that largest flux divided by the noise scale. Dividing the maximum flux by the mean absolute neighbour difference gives 4.6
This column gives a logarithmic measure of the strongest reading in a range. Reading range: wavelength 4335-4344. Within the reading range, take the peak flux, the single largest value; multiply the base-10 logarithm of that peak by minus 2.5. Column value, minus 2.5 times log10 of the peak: -1.79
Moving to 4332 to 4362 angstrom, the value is -1.83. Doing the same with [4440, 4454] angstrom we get -1.73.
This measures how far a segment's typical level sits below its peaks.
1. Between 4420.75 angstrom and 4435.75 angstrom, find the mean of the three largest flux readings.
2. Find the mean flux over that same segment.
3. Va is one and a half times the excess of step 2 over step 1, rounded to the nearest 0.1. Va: -1.5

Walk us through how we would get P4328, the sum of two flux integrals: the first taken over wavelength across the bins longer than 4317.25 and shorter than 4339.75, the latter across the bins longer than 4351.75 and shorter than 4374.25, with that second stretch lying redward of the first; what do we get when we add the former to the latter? 202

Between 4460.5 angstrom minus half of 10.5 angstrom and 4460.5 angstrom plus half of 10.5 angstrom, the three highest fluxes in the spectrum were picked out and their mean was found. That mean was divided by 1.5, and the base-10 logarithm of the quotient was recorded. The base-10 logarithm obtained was 0.530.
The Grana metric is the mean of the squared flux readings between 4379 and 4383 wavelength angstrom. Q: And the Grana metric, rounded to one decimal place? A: 18.7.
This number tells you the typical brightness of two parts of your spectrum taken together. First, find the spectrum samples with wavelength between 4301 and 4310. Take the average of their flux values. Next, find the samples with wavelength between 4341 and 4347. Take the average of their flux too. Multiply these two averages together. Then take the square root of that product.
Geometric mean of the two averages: 4.62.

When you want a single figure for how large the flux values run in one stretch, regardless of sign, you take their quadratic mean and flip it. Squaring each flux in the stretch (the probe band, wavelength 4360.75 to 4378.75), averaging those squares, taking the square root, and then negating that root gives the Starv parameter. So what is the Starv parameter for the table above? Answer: -4.51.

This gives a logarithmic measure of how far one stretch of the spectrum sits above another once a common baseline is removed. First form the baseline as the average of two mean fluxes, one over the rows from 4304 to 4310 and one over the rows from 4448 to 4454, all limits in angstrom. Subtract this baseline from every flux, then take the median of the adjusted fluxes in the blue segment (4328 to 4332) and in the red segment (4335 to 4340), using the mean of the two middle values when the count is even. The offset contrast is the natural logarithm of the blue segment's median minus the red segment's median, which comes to -1.8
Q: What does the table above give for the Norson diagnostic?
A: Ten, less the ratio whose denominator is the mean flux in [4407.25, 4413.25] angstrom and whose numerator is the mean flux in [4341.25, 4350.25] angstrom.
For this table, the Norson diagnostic 8.83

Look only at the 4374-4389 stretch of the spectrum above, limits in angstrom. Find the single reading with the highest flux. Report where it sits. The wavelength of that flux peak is 4379.5 angstrom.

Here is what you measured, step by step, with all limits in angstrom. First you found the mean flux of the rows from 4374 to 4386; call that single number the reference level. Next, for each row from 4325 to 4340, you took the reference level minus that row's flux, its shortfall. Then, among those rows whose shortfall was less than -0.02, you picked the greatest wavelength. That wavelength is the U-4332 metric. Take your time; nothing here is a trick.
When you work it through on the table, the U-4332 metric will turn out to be 4337.5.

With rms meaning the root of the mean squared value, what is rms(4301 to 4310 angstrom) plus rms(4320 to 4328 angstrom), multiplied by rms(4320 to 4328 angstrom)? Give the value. 50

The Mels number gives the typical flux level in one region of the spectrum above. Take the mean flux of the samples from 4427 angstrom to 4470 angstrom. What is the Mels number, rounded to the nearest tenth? 4.0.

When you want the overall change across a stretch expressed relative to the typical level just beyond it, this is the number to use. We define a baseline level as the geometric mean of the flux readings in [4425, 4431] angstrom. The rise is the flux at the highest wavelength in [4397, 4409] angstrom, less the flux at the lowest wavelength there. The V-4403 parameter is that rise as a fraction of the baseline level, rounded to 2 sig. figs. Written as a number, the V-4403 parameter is -0.23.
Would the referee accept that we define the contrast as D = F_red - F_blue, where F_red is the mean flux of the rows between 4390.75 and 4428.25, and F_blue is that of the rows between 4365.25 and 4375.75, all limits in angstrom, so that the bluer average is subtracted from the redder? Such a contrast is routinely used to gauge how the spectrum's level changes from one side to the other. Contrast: -0.71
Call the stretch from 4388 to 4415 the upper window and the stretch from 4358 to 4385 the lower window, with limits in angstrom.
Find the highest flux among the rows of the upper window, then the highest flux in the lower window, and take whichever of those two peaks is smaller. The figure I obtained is 4.94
